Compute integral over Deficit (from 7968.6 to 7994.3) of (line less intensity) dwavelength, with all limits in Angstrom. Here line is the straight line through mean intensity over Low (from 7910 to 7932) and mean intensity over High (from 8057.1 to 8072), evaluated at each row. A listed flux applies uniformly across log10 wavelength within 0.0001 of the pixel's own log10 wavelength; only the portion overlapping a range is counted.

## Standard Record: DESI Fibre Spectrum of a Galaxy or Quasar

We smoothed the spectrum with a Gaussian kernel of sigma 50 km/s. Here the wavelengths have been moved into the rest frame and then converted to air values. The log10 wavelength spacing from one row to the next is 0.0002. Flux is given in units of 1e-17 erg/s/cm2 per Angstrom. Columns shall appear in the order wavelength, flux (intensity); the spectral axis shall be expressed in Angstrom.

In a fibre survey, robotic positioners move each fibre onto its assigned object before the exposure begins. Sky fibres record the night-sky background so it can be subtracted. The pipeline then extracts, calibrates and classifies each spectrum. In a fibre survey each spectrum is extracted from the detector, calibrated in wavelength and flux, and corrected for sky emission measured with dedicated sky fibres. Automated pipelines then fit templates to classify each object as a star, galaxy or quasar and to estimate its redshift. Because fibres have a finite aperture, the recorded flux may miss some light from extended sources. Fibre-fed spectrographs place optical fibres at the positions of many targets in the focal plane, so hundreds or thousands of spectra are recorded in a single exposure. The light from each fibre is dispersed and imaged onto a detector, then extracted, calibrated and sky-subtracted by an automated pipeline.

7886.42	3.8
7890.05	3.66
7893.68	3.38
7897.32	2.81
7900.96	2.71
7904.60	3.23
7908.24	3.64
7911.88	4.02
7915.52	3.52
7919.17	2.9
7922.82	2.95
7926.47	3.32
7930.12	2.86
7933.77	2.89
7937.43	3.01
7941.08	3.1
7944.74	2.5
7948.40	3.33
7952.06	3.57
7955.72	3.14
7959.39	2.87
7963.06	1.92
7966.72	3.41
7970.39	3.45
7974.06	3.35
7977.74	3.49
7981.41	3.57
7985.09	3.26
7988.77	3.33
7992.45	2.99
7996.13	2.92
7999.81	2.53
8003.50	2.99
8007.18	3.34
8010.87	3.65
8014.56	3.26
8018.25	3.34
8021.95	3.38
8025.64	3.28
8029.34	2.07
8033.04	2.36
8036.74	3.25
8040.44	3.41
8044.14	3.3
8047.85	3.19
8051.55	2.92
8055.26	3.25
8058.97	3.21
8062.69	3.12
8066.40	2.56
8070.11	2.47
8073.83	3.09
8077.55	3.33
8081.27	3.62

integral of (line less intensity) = -6.8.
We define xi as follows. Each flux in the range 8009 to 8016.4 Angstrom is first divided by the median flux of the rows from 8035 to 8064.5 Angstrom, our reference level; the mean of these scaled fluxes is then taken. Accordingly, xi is 1.07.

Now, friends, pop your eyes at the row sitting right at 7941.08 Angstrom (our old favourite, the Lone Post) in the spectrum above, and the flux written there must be 3.1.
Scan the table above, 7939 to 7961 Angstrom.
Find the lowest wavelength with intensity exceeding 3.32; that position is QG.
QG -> 7948.40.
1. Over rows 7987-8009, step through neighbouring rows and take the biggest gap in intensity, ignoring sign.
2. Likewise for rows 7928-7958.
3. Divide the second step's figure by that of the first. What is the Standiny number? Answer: 1.8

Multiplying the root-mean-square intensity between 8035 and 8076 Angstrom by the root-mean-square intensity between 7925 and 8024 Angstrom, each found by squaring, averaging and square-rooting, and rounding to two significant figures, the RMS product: 9.8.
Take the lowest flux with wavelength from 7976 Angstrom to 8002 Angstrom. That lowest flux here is 2.53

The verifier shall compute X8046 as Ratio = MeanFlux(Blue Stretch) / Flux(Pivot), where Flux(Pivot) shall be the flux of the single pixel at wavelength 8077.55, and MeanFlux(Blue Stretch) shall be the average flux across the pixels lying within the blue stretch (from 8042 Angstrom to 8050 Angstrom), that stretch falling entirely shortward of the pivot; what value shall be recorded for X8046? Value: 0.97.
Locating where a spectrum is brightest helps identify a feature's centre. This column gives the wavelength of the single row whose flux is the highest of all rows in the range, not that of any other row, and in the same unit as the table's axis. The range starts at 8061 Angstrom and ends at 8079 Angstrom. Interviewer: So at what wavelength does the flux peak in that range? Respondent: 8077.55 Angstrom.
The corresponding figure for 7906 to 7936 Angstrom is 7911.88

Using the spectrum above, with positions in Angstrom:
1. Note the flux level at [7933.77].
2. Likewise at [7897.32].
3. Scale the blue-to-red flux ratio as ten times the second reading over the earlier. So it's 9.7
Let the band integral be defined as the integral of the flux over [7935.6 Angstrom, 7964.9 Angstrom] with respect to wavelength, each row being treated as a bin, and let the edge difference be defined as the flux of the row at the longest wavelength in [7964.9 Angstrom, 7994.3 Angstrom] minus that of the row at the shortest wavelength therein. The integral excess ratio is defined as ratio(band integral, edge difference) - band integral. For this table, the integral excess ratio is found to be -290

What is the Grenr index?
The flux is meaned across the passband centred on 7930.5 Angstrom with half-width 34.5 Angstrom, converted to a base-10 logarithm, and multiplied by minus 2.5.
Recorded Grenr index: -1.22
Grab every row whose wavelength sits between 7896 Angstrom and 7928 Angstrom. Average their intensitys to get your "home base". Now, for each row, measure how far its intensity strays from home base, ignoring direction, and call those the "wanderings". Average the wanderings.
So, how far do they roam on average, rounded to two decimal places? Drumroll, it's 0.35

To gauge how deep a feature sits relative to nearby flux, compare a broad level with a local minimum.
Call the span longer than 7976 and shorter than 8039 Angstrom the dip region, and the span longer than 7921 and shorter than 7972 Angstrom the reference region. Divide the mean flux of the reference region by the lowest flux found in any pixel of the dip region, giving 1.46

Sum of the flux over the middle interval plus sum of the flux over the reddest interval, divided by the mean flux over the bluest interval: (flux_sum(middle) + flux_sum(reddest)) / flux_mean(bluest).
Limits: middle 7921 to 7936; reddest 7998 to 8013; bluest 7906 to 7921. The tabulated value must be 7.0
